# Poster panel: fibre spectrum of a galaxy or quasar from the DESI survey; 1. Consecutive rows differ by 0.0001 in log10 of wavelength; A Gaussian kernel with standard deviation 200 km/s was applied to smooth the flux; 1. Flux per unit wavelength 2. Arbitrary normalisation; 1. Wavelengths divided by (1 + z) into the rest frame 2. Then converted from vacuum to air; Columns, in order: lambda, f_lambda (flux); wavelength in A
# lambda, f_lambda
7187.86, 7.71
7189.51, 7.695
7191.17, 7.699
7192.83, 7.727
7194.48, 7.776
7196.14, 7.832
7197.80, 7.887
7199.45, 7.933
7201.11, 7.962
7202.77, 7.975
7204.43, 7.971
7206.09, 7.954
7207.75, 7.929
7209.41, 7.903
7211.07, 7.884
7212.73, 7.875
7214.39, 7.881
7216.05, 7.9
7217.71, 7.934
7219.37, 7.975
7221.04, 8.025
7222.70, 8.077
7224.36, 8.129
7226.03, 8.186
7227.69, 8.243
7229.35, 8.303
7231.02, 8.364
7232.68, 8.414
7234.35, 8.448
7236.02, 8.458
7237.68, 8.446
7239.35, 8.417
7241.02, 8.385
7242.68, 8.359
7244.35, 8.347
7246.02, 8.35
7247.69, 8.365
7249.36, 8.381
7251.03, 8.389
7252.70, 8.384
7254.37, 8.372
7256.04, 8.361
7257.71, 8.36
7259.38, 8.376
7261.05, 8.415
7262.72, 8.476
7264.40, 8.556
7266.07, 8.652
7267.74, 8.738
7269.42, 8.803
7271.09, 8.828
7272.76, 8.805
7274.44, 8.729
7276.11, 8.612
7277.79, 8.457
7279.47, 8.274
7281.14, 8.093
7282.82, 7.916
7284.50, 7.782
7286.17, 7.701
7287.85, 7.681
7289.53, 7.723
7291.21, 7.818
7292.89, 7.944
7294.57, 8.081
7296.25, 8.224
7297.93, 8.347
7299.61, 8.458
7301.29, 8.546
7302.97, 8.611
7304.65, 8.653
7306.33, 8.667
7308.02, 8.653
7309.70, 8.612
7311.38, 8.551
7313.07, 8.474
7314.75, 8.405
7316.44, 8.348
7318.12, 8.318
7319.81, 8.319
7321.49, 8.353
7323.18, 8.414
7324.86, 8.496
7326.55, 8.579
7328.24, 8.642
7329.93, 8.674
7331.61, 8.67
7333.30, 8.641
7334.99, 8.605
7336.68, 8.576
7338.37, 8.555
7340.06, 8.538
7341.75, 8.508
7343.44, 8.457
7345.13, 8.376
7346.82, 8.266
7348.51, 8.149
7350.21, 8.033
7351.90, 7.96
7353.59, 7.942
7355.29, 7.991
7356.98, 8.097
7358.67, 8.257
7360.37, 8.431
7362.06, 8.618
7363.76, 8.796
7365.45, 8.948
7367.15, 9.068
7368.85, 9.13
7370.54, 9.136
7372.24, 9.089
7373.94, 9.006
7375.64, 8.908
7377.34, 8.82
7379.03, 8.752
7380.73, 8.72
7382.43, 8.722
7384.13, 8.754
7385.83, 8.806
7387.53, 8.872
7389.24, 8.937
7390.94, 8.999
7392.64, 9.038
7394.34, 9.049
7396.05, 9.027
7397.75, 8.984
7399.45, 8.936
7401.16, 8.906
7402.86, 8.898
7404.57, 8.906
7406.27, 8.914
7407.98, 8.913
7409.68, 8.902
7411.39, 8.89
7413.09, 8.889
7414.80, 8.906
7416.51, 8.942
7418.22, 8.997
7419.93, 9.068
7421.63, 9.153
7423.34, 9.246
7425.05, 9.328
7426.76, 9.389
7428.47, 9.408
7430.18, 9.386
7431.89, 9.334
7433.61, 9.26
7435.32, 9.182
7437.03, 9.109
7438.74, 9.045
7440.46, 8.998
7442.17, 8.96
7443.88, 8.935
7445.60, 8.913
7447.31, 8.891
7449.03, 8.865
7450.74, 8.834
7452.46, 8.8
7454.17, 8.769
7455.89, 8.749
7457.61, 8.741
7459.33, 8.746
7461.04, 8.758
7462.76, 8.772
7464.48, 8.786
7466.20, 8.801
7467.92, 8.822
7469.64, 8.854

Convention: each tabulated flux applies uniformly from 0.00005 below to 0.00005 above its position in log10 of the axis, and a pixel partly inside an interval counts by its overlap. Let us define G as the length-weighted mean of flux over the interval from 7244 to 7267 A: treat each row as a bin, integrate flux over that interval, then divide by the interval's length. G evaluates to 8.4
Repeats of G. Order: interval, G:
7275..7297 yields 8.0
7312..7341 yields 8.5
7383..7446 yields 9.0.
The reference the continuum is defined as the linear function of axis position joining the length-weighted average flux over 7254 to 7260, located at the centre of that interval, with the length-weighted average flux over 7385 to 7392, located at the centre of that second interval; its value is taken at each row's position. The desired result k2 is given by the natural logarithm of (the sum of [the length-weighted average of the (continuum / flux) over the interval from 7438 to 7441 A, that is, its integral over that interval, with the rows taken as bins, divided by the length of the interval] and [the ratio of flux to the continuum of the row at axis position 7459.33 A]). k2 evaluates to 0.672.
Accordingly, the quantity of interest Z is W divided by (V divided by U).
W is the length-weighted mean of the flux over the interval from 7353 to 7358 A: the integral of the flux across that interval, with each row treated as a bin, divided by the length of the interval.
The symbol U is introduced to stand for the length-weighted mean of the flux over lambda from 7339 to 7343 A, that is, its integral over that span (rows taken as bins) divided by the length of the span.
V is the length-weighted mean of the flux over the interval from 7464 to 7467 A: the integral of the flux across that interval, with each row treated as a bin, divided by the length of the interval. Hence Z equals 7.78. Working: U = 8.5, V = 8.79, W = 8.02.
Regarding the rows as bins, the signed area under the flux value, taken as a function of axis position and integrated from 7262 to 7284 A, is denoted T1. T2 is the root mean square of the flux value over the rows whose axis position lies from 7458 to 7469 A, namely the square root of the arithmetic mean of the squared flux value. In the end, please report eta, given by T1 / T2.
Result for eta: 21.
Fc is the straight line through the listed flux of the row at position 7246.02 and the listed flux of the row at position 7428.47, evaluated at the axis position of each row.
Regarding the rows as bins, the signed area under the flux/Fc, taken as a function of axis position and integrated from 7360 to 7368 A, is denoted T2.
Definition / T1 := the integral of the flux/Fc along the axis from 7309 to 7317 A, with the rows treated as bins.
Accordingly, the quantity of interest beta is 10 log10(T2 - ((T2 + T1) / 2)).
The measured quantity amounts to -19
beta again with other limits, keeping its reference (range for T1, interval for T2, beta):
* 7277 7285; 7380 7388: -14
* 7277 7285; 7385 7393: -10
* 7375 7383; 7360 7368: -14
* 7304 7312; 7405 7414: -5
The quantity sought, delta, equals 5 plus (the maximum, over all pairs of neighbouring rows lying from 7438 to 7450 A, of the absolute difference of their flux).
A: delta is 5.047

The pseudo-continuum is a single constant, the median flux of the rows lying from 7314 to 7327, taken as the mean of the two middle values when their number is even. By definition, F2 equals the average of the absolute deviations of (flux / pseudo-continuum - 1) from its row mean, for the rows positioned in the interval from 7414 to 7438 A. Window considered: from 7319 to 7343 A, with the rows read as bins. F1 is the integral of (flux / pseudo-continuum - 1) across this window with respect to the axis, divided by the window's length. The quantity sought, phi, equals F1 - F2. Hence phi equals 0.00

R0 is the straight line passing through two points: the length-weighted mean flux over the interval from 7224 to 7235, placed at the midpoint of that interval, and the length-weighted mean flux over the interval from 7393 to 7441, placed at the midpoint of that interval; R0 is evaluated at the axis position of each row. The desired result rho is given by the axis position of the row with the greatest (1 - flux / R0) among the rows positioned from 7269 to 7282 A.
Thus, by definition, 7281.14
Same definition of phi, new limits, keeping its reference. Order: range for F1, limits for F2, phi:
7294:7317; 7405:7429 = -0.01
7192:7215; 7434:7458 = -0.07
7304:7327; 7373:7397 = 0.00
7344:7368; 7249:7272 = -0.02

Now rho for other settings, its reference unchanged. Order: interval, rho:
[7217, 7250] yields 7217.71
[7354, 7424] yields 7355.29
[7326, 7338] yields 7336.68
